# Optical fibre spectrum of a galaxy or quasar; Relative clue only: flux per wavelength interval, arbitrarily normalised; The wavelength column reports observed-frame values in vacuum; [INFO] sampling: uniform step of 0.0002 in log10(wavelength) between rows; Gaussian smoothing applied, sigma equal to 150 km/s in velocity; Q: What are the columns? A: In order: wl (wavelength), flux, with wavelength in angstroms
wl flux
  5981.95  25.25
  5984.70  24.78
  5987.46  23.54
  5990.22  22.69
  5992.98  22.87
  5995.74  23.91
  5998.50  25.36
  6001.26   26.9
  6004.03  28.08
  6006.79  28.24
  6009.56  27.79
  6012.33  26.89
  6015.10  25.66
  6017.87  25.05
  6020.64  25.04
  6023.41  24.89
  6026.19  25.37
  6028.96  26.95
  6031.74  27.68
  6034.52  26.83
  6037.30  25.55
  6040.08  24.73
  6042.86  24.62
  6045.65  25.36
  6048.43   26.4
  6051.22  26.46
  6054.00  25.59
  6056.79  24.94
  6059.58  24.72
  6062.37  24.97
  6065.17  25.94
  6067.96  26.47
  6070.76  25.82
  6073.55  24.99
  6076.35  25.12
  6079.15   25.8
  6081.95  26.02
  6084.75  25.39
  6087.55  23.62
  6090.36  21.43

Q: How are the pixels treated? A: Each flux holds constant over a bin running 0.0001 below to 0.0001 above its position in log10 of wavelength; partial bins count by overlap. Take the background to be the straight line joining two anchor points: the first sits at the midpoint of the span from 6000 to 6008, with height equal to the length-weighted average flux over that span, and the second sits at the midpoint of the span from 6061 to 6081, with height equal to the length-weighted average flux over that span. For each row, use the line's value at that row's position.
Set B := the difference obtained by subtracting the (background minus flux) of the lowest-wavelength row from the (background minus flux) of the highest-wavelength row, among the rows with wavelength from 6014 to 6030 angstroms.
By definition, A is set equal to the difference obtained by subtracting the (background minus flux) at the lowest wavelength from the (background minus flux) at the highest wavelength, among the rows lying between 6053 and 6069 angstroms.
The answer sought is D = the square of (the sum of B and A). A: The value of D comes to 9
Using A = -1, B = -2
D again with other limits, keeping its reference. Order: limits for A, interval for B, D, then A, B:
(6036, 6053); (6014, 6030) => 10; -1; -2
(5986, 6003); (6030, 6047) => 4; -4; 2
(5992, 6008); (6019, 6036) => 65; -6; -2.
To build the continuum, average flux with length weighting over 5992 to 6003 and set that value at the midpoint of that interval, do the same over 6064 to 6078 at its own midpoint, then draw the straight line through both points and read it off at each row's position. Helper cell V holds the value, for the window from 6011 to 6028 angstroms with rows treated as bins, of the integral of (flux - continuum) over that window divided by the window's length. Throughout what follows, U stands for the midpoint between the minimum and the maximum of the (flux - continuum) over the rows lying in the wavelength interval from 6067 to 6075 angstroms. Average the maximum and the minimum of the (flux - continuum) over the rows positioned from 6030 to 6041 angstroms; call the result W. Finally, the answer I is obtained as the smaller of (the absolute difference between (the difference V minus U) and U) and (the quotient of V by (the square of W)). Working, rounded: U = 0.06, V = 0.4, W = 0.9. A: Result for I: 0.23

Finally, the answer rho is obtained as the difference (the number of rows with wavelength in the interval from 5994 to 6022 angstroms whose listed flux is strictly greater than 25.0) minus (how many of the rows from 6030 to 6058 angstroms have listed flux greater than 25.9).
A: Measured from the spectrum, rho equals 5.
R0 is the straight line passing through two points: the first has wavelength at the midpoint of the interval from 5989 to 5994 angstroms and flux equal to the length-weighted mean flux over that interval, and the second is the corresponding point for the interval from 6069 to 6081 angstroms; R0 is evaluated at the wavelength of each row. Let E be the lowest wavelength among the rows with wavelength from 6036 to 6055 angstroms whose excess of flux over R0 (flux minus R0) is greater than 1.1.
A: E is 6037.30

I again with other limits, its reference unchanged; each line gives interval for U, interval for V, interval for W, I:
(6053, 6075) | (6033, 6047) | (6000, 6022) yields 0.03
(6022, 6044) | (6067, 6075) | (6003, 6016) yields 0.01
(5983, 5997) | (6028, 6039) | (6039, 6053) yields 3.59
